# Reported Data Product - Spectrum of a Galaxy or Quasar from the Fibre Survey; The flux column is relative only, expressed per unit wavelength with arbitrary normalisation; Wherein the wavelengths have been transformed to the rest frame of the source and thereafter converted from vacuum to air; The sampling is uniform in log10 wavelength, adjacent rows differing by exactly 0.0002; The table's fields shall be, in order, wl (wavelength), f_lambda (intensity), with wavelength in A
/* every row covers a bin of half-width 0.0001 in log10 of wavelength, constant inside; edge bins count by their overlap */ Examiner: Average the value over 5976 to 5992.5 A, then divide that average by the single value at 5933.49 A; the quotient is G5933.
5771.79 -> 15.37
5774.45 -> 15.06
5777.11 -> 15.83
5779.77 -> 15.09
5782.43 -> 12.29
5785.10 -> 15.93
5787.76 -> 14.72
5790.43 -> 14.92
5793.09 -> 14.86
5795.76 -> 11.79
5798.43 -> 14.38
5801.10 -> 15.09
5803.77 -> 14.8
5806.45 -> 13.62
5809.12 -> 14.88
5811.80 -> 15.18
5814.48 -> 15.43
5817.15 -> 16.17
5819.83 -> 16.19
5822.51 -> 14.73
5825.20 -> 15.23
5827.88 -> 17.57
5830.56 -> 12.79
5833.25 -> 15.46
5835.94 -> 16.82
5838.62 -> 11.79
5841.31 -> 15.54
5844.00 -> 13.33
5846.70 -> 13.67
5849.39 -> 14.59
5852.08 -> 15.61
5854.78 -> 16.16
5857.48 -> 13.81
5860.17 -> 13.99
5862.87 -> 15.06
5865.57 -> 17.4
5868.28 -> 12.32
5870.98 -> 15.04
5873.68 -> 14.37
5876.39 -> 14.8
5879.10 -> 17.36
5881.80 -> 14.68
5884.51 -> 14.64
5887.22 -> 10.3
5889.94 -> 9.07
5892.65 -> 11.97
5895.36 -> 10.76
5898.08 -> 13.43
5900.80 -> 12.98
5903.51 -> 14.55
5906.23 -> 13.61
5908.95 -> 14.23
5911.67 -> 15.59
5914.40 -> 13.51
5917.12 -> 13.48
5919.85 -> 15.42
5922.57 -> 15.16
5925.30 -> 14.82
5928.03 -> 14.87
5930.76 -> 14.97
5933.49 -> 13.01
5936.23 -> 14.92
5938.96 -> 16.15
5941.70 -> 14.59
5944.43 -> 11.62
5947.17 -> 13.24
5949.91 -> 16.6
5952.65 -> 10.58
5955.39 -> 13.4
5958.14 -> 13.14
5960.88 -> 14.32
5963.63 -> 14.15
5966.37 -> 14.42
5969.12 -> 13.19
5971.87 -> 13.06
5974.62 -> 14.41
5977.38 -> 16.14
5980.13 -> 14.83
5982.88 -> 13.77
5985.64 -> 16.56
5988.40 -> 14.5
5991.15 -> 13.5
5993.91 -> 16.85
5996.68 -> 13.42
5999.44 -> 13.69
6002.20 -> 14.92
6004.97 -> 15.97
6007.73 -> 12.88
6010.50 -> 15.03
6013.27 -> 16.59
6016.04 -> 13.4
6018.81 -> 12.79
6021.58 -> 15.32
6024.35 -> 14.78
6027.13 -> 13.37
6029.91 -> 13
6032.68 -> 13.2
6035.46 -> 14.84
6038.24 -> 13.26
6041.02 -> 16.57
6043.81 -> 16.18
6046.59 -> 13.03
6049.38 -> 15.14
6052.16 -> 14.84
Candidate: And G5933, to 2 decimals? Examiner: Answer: 1.14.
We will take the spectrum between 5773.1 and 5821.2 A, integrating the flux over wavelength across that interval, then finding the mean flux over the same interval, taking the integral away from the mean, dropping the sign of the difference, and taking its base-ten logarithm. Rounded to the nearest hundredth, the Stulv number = 2.84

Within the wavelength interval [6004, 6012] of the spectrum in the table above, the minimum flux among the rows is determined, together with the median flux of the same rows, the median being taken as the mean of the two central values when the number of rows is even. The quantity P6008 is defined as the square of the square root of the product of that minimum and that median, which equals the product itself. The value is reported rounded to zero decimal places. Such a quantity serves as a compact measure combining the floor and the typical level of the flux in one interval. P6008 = 194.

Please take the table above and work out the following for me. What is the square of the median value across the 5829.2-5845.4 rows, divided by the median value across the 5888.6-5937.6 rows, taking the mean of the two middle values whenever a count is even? 14.9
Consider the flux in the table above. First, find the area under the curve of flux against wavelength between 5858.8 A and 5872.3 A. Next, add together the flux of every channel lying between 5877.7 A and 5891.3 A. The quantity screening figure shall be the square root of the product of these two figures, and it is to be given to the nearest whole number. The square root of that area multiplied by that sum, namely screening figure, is 115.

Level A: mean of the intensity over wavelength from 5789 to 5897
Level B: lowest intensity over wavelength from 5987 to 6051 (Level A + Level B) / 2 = 13.6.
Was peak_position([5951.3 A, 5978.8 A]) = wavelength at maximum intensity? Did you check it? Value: 5977.38 A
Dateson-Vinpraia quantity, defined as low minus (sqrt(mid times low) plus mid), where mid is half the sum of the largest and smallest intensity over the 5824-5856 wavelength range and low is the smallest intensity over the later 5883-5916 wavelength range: -17.1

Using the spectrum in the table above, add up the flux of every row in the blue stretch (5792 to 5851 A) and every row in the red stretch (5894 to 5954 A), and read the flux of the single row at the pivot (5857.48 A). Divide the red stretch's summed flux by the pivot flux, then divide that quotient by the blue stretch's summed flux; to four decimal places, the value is 0.0689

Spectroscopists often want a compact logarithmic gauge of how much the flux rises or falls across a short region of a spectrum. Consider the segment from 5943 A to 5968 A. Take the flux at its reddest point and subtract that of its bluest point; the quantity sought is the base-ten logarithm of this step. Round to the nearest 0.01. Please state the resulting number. 0.45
